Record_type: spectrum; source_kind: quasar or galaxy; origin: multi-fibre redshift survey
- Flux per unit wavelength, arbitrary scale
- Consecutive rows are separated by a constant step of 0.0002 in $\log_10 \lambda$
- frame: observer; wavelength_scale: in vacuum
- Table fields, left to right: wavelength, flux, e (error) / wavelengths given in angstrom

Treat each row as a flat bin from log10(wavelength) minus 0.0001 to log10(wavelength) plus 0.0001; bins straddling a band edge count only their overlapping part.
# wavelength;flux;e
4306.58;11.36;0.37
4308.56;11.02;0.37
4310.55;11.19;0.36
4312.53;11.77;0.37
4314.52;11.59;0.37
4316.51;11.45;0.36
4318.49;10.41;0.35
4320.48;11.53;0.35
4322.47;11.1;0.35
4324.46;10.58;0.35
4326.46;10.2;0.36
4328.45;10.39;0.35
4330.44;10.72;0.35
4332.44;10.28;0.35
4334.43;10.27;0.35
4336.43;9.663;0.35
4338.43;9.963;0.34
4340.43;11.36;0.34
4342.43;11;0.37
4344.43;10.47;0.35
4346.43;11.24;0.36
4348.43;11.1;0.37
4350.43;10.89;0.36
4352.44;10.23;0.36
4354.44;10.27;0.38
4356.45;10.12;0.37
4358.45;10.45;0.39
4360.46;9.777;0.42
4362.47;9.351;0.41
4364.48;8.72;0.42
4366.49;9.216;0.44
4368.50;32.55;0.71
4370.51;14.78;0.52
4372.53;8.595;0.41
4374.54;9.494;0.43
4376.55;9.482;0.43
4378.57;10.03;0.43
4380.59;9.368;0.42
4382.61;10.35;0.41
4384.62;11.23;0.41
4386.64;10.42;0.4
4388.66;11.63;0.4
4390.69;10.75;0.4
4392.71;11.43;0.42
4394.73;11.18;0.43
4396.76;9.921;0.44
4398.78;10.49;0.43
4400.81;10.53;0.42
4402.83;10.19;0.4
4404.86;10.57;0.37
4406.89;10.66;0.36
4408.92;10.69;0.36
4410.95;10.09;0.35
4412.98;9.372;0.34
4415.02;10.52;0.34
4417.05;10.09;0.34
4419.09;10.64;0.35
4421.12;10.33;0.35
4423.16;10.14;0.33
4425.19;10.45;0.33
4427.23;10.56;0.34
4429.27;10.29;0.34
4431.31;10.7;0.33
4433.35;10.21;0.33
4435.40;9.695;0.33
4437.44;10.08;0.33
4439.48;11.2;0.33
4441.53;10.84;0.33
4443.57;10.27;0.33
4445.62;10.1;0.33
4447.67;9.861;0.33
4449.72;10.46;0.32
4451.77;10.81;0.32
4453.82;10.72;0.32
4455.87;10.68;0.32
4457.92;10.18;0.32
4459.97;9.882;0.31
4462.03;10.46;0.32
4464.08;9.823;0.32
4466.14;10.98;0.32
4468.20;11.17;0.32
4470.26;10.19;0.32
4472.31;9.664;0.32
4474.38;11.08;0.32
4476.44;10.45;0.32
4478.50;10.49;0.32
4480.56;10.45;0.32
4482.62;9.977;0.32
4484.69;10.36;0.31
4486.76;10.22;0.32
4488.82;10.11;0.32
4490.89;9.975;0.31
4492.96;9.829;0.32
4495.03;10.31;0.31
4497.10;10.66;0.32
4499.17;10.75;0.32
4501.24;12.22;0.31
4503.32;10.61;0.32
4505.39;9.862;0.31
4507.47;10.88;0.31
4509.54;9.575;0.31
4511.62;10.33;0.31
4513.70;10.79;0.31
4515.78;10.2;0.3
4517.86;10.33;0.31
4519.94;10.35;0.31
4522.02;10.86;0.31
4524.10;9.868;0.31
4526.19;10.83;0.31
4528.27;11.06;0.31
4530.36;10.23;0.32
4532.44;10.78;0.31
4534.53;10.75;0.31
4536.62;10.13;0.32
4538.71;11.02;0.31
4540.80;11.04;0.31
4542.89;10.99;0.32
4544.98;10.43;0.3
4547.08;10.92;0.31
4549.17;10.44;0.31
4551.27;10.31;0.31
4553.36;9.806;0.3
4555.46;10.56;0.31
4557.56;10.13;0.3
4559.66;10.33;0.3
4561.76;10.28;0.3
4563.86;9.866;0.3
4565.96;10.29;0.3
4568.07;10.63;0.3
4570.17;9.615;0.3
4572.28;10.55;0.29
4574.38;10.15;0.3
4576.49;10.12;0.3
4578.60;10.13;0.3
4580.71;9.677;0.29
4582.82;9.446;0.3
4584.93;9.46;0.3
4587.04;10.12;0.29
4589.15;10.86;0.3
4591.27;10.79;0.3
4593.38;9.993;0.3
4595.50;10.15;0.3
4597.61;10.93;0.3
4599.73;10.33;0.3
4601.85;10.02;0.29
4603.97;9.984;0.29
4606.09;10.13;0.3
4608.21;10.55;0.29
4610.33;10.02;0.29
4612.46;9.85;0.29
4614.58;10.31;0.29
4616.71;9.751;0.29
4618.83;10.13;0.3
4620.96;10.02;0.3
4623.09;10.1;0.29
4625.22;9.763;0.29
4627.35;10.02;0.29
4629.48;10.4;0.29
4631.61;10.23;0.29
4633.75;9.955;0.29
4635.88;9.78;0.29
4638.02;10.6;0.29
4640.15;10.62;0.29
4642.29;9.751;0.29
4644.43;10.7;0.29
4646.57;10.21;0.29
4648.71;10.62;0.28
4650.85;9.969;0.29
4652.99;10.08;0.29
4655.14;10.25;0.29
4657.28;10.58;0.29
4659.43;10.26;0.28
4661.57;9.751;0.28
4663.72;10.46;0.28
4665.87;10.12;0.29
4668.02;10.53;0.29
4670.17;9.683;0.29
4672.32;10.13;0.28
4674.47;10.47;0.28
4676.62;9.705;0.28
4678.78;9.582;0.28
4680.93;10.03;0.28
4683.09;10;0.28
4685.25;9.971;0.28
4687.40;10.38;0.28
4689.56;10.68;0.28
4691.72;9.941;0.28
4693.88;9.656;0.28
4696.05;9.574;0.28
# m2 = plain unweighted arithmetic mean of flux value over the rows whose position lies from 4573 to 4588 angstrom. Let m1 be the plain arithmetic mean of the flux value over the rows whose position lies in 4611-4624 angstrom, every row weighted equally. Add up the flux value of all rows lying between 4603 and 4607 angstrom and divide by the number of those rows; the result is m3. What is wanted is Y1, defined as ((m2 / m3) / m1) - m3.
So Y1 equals -10.0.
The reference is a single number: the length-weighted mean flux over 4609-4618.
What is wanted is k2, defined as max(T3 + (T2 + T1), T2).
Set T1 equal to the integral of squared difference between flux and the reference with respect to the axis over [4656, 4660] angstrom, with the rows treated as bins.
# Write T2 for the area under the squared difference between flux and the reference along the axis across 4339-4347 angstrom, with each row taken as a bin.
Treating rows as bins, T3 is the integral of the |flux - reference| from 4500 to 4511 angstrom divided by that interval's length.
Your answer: 10.1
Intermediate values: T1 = 0.8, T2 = 8.4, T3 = 0.8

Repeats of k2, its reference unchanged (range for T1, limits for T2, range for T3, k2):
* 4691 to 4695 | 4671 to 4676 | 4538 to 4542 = 1.9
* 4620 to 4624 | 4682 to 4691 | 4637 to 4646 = 1.8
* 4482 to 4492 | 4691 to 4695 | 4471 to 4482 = 1.2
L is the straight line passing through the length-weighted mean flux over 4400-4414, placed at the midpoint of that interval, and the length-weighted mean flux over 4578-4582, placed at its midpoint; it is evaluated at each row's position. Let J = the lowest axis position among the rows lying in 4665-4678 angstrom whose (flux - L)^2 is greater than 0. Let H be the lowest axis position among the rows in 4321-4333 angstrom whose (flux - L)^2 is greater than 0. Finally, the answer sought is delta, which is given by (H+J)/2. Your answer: 4494.2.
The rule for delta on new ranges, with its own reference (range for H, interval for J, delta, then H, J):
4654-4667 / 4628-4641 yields 4642.3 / 4655.14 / 4629.48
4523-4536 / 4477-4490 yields 4501.3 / 4524.10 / 4478.50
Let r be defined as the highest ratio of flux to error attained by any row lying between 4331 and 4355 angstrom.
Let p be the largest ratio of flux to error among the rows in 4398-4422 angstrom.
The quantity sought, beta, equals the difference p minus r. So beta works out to -2.5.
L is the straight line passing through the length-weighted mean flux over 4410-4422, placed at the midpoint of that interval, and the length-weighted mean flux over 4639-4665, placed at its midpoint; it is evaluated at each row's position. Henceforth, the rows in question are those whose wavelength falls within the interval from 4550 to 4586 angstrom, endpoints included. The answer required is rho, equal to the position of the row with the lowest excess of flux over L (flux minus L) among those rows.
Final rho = 4582.82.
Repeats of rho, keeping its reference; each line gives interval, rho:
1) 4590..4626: 4616.71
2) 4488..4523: 4509.54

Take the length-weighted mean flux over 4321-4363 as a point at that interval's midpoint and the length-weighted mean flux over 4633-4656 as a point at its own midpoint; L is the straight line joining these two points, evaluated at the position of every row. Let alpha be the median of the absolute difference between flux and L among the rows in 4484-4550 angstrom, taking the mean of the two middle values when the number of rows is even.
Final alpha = 0.42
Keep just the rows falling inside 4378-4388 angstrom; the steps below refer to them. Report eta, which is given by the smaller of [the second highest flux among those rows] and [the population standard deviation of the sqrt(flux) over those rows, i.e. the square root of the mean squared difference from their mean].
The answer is 0.0941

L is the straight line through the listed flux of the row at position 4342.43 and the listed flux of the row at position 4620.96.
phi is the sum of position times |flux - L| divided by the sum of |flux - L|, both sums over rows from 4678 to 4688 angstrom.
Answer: 4684.1 angstrom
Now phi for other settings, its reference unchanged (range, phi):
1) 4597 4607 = 4599.1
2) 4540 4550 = 4543.9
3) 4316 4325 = 4320.1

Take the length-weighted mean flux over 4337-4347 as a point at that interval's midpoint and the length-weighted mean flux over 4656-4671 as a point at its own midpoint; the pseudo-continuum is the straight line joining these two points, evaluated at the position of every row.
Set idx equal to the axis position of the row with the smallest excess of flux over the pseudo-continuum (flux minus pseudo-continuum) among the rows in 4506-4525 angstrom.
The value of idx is 4509.54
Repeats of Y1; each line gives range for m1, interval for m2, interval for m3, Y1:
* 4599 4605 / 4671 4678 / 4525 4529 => -10.9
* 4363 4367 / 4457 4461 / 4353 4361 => -10.0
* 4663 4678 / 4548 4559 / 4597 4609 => -10.2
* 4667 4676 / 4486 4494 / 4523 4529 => -10.5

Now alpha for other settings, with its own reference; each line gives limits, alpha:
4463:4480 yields 0.58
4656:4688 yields 0.24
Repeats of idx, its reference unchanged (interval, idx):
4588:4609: 4593.38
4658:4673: 4670.17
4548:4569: 4553.36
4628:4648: 4642.29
